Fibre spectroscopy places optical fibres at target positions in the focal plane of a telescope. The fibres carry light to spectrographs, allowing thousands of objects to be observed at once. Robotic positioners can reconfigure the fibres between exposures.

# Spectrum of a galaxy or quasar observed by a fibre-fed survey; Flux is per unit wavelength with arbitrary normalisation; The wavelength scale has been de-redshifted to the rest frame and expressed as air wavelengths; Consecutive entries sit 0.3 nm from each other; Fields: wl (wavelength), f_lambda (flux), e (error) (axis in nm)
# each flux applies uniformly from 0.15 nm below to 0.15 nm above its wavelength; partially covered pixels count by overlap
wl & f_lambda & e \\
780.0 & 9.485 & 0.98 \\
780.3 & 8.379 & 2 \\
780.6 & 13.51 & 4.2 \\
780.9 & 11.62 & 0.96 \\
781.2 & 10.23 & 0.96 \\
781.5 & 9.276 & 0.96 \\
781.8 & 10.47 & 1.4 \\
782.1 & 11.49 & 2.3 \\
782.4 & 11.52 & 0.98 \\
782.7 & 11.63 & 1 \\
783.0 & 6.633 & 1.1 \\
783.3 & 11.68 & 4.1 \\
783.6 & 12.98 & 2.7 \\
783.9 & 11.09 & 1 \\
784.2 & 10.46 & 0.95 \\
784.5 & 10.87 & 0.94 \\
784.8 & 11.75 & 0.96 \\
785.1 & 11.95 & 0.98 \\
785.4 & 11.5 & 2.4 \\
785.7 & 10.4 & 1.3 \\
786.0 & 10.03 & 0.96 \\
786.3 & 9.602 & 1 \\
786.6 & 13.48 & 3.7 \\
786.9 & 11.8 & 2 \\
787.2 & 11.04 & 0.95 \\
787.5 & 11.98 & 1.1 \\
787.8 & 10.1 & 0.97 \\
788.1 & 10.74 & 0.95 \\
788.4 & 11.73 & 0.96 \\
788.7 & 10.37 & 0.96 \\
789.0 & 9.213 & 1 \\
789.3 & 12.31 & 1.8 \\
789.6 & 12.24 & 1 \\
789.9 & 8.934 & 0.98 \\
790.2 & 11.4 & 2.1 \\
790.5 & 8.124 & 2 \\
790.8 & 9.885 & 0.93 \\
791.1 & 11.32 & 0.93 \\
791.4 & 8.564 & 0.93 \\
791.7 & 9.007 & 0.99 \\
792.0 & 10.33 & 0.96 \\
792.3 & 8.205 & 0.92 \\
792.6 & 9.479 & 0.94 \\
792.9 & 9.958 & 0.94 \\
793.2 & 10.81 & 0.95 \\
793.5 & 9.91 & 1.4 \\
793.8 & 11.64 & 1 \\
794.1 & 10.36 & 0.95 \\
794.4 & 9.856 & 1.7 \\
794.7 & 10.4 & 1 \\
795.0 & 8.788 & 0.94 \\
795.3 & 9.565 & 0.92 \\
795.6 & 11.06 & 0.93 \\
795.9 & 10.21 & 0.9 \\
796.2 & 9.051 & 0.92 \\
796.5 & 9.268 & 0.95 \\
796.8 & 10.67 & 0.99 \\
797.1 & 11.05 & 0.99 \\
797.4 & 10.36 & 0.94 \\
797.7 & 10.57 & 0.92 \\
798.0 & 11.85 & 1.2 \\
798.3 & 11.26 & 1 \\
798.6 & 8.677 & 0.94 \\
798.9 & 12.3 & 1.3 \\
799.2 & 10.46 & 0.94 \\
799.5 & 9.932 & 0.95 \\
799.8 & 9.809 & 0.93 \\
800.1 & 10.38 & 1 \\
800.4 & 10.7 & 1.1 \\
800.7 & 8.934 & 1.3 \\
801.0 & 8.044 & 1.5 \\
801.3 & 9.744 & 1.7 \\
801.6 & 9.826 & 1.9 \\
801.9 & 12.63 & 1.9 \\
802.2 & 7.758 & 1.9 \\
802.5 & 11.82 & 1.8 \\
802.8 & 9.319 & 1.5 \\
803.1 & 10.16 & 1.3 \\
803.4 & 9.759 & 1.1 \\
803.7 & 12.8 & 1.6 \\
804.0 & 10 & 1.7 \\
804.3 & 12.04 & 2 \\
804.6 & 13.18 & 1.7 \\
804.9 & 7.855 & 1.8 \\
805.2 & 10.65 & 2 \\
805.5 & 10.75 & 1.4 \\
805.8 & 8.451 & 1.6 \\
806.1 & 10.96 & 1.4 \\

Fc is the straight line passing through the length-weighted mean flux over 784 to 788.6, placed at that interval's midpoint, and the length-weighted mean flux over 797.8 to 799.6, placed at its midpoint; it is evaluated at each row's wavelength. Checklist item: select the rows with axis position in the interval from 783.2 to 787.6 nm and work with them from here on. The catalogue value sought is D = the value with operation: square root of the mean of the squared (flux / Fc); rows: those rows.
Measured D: 1.02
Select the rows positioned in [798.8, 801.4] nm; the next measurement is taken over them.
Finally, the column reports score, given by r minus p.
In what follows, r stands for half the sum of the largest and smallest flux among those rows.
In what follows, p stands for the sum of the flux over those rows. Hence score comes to -80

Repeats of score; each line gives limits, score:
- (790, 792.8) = -77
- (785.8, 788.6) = -89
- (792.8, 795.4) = -81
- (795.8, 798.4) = -84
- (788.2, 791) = -84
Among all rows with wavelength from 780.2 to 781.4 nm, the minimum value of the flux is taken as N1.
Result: 8.379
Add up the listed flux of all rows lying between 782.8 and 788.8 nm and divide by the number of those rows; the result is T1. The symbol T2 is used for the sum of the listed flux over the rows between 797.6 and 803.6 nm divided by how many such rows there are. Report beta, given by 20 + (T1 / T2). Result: 21.1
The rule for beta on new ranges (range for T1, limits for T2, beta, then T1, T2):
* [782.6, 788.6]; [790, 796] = 21.1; 11.1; 9.9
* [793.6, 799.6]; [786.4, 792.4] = 21.0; 10.4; 10.5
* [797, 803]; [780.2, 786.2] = 20.9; 10.3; 10.9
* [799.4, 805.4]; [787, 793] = 21.0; 10.3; 10.2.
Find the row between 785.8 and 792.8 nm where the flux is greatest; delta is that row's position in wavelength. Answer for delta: 786.6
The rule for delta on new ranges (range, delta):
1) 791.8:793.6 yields 793.2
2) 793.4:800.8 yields 798.9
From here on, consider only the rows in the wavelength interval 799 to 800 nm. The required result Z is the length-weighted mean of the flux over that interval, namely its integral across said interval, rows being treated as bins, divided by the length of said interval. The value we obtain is 10.2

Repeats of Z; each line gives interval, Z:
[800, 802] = 10.0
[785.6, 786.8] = 10.9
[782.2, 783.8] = 10.9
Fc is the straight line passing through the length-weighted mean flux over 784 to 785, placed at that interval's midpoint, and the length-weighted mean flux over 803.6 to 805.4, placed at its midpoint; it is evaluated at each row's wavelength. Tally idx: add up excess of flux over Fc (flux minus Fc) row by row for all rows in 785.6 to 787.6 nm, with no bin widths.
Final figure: 0.8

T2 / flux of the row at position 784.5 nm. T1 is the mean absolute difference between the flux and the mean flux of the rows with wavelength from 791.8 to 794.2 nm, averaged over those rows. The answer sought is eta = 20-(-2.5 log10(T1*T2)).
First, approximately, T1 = 0.7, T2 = 10.87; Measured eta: 22.2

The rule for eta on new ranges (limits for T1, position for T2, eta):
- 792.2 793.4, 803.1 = 22.2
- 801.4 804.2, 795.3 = 22.7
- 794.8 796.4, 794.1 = 22.2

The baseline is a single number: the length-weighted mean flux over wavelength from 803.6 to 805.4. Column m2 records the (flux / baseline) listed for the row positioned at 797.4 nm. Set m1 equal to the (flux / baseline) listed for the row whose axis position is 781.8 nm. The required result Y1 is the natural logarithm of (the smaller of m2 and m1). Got -0.06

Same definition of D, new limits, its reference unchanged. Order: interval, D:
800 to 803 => 0.94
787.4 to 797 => 0.93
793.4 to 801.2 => 0.95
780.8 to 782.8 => 0.97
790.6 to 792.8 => 0.87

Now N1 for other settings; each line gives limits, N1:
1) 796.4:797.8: 9.268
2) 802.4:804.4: 9.319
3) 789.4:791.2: 8.124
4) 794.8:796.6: 8.788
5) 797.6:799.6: 8.677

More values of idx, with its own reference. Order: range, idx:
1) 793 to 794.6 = -2.7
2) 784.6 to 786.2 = 0.3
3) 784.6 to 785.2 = 1.6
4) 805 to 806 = -3.2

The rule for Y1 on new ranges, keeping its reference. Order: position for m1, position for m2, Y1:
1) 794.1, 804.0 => -0.10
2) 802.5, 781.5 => -0.17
